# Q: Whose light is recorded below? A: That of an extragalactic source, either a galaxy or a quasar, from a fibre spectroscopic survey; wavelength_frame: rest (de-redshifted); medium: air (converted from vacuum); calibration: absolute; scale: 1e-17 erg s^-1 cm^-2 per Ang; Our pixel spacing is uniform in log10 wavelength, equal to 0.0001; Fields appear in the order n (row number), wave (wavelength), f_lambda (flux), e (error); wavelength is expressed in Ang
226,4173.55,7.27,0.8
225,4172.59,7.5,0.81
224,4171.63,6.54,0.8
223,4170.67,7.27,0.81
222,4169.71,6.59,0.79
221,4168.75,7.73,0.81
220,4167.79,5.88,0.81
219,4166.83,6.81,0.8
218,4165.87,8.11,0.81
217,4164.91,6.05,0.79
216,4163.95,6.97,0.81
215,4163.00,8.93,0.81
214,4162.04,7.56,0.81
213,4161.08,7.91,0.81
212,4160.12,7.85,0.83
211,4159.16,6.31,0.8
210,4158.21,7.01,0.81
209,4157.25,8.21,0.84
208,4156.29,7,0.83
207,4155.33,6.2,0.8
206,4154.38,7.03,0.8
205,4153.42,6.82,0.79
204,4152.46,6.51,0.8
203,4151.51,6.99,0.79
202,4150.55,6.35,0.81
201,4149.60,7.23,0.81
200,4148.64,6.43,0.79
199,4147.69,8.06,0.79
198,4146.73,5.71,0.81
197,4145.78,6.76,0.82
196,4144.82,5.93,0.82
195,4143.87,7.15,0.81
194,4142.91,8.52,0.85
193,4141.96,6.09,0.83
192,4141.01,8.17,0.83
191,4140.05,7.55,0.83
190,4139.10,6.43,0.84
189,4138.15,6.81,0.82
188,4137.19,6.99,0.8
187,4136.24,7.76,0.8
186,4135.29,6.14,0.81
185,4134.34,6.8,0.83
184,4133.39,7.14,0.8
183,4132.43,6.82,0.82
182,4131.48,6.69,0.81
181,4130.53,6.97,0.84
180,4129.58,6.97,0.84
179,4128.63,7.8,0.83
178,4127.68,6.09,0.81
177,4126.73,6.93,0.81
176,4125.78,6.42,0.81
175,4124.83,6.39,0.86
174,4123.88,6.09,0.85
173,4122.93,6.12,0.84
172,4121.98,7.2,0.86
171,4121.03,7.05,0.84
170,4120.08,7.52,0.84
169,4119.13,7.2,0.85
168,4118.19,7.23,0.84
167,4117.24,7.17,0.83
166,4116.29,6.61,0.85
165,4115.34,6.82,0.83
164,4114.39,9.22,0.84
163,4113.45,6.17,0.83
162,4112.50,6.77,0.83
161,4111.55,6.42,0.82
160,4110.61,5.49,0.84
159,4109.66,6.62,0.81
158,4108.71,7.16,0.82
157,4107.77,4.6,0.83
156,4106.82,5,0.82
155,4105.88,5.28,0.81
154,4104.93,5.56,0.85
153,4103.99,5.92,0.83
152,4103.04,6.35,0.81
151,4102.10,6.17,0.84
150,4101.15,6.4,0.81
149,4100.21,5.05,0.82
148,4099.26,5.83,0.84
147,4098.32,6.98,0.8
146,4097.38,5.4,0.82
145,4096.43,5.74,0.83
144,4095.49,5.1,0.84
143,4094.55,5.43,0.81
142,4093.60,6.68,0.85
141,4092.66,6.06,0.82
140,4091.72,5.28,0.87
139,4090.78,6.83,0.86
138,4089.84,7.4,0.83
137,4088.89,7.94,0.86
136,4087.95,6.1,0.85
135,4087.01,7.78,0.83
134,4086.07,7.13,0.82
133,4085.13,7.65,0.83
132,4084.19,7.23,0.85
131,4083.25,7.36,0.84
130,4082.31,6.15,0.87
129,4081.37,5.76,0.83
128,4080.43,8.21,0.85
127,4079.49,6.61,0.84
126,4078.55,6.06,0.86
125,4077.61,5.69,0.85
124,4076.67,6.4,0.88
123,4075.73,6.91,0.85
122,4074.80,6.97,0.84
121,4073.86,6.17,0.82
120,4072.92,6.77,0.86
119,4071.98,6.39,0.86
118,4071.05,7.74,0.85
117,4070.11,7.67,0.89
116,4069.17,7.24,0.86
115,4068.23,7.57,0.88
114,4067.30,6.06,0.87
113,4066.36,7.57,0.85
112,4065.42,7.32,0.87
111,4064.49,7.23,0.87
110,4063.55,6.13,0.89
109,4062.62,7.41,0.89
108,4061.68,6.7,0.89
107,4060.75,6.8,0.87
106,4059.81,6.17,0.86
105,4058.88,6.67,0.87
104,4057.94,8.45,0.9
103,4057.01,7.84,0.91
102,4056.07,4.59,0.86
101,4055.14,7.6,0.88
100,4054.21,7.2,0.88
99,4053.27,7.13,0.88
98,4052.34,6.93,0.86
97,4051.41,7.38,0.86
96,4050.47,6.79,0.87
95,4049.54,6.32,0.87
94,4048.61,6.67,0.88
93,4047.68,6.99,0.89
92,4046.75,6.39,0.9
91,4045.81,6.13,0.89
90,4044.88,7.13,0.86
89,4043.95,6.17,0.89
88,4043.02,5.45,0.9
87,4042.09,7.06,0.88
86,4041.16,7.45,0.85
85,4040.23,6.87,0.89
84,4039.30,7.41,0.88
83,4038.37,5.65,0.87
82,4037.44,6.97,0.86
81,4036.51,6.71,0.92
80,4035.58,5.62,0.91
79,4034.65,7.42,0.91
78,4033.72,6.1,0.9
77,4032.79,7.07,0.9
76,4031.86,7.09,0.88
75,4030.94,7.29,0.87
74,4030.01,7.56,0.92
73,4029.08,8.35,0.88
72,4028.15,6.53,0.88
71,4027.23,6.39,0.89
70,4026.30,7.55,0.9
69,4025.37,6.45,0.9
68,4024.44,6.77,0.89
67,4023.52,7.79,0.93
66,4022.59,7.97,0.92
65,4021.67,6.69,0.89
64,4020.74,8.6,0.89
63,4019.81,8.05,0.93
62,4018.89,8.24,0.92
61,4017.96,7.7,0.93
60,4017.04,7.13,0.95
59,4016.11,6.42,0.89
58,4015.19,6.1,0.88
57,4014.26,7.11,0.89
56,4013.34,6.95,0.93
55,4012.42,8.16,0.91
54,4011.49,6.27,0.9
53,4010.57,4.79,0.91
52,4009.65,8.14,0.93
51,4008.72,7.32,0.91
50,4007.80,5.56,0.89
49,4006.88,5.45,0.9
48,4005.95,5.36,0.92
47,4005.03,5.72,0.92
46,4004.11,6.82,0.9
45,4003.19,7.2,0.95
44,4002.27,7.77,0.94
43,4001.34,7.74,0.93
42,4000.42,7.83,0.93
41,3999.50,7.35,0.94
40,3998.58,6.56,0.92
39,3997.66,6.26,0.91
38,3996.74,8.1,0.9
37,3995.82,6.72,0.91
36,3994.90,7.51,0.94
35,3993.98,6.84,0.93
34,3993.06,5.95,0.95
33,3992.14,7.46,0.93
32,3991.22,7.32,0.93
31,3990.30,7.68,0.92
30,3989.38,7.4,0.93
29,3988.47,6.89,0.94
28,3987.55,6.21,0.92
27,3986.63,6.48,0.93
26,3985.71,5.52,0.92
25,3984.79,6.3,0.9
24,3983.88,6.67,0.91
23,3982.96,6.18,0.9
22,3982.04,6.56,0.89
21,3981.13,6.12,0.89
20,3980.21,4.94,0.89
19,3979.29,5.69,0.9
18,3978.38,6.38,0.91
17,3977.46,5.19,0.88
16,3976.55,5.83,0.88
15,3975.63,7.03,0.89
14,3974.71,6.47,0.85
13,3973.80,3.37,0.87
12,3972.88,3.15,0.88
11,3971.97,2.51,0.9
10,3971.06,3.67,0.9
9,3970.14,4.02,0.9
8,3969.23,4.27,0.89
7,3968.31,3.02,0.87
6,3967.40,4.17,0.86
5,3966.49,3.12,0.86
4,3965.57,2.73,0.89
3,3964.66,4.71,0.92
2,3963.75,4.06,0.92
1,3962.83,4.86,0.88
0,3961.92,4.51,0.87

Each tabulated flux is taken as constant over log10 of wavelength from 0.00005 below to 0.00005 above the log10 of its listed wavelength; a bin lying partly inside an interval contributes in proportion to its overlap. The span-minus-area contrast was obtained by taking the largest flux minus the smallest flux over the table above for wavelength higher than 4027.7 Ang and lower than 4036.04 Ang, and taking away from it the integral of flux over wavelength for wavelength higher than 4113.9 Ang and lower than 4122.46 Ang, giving -60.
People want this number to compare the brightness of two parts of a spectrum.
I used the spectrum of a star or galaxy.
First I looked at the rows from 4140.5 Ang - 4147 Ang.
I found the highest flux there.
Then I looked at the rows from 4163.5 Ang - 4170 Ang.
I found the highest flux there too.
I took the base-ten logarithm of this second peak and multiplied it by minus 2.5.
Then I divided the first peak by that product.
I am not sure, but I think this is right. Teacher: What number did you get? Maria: -3.75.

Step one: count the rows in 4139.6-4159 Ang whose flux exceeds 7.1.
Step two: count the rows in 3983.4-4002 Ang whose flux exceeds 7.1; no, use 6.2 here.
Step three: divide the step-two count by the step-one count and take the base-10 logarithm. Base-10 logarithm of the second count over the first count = 0.4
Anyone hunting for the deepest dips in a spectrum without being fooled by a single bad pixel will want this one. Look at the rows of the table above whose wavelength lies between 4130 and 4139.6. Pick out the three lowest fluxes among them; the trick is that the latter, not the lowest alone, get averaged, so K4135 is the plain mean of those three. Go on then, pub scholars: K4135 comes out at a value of 6.42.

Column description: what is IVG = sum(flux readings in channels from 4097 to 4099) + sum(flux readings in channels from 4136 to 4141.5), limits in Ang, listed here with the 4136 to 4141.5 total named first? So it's 56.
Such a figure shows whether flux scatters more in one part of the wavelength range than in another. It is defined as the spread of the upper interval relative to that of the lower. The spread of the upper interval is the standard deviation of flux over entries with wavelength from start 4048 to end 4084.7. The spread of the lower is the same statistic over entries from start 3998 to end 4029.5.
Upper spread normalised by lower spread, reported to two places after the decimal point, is 0.79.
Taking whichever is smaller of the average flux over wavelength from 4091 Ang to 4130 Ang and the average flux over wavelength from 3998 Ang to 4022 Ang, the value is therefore 6.35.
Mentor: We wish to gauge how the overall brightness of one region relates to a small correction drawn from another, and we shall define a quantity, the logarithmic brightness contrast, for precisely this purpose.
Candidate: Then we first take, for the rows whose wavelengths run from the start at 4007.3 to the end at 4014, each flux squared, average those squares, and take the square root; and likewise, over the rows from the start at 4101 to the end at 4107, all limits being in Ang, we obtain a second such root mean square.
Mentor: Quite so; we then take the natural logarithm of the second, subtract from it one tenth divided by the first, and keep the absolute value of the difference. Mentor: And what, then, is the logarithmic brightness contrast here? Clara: 1.75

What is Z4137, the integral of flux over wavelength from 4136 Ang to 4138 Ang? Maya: 14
